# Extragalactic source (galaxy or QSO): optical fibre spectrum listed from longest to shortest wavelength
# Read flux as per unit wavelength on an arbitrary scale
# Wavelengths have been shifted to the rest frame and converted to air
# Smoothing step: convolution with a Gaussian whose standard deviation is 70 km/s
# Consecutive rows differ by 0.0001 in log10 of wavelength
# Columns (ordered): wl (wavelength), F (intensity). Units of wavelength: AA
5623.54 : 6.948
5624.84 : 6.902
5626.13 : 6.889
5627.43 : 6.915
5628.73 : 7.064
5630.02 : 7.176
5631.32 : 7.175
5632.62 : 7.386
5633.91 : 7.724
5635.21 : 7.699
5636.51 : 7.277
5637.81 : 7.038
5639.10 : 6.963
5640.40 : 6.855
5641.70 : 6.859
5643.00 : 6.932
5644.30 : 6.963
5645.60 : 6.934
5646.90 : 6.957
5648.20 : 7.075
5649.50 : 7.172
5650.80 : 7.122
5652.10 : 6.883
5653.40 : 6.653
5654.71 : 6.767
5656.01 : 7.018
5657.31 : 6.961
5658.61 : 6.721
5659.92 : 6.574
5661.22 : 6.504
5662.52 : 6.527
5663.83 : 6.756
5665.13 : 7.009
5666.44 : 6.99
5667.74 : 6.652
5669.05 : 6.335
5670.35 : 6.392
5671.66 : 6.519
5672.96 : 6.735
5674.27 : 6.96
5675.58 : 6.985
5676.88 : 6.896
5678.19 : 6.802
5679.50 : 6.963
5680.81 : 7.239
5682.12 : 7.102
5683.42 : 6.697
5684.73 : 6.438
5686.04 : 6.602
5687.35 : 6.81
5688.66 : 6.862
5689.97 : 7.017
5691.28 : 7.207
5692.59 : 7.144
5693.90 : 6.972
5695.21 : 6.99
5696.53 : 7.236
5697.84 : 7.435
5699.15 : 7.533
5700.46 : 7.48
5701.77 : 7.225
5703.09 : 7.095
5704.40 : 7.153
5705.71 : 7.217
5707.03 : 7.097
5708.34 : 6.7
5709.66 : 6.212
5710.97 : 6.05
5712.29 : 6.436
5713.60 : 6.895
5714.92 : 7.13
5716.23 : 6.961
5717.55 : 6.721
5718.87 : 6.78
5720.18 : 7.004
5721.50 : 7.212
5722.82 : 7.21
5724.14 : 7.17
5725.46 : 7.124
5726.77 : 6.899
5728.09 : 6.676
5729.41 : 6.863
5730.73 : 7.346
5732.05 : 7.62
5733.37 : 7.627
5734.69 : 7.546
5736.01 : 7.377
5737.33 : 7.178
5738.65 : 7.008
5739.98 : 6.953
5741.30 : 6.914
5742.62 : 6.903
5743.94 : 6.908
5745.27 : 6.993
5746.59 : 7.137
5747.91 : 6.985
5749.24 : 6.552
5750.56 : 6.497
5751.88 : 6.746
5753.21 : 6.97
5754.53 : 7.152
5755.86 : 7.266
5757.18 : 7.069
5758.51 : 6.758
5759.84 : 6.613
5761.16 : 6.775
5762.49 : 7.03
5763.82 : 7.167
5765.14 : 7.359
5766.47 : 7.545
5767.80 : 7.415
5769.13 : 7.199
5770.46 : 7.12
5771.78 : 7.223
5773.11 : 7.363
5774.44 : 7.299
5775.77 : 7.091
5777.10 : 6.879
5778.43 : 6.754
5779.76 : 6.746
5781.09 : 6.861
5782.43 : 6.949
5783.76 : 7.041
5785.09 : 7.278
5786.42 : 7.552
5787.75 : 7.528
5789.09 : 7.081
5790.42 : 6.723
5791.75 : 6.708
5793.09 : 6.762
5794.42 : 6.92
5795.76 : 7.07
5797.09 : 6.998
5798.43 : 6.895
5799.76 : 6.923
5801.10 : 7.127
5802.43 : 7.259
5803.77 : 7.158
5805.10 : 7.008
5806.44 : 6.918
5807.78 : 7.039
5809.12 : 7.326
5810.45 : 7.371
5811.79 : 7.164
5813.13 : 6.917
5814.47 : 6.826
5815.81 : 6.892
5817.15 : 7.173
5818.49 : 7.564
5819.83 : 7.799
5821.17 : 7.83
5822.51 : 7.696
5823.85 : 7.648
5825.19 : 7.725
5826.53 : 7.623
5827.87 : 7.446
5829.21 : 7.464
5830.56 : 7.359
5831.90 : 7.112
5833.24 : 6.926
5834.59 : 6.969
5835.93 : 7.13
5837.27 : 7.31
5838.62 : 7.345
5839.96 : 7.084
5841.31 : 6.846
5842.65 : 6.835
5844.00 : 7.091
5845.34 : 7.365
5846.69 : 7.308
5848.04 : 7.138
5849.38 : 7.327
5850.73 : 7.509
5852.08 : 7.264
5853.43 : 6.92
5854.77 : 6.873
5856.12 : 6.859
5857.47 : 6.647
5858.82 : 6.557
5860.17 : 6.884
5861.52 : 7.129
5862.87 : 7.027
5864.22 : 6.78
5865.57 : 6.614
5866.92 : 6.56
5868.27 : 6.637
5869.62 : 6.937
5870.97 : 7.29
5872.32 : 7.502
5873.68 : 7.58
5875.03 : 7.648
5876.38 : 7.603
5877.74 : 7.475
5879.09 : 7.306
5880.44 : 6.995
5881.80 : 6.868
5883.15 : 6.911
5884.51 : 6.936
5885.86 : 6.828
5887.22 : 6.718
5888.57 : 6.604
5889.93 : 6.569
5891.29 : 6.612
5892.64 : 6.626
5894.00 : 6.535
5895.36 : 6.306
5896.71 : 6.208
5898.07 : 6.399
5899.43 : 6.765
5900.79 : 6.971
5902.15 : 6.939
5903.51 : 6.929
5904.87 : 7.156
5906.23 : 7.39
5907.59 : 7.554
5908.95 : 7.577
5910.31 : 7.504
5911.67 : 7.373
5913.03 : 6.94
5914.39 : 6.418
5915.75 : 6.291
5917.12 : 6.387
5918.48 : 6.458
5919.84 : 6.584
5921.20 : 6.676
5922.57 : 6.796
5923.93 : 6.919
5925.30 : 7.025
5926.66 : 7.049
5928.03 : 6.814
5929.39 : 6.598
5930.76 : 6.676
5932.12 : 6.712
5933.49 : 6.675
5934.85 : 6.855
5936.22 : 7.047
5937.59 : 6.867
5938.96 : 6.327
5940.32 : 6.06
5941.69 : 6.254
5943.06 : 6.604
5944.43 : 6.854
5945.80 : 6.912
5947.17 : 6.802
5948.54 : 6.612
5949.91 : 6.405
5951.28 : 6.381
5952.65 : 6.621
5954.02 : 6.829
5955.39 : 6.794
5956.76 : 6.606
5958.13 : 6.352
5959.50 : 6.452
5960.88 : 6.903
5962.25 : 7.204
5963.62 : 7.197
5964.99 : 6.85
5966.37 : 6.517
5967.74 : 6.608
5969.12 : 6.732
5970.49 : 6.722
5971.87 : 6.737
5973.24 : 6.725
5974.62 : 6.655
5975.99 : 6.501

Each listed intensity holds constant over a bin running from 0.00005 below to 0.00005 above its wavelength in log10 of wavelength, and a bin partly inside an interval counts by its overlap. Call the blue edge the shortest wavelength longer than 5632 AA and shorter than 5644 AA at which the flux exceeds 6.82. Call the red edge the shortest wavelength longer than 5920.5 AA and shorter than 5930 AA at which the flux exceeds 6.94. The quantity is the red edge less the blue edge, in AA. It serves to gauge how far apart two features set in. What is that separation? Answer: 292.7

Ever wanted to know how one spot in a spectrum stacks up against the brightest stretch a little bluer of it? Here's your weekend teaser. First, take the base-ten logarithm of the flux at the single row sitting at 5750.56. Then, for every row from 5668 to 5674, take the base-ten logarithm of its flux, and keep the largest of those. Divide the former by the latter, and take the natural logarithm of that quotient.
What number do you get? -0.019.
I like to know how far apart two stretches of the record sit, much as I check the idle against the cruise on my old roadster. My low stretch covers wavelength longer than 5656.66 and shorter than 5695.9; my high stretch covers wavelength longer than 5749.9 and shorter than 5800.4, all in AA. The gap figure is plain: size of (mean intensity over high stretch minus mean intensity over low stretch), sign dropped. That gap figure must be 0.22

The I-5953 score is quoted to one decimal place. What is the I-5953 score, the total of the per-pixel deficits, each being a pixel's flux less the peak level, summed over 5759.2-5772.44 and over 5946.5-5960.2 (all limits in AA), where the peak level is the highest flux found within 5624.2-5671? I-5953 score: -17.2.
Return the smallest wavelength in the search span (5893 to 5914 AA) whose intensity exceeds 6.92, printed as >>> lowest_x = 5900.79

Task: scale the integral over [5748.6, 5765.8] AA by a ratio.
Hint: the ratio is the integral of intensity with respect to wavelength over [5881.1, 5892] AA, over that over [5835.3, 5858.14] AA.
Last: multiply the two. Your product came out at 54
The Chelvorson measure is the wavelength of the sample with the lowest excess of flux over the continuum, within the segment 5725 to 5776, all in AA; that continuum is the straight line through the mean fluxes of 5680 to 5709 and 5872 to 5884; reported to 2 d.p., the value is 5750.56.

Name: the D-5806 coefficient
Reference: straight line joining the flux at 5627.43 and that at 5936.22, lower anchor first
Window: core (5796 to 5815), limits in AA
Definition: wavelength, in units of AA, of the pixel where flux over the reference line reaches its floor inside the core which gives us 5814.47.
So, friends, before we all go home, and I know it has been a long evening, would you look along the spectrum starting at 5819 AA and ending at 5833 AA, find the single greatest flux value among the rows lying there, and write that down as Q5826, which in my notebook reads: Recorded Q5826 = 7.83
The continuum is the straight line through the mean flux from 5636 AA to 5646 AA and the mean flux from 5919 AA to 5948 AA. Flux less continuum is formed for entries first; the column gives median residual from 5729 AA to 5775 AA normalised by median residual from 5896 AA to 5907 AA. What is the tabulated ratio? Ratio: 1.3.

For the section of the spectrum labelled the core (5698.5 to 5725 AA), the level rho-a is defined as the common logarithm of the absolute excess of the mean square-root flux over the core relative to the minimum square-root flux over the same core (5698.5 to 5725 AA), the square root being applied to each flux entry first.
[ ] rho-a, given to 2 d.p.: -0.75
